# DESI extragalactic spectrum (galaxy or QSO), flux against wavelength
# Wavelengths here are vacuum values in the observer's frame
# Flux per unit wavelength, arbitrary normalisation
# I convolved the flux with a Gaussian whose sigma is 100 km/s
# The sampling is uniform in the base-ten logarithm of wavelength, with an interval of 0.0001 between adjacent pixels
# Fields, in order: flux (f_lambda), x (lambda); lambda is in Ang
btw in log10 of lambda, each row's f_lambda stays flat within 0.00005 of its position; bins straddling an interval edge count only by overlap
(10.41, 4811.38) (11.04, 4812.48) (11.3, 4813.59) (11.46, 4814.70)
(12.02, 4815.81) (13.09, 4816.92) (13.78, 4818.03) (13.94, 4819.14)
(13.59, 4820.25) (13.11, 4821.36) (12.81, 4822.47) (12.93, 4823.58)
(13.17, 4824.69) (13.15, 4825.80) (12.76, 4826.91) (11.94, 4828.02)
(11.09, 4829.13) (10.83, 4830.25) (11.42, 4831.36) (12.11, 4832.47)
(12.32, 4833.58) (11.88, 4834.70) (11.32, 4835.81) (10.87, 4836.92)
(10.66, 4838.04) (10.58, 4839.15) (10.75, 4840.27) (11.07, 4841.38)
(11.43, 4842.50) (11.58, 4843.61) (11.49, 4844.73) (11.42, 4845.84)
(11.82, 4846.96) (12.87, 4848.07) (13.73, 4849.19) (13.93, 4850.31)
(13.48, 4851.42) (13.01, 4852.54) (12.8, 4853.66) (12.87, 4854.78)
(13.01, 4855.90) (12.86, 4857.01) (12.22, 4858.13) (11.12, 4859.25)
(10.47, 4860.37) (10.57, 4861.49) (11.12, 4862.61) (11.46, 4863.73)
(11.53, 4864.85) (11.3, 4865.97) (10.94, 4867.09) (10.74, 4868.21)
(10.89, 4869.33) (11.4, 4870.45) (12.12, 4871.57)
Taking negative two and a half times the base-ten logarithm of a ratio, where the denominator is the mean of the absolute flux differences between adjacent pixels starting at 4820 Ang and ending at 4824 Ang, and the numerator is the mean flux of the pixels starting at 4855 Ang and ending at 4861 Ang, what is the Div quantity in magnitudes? -4.0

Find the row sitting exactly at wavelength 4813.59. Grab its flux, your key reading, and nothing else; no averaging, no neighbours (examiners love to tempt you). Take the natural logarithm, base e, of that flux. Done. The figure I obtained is 2.42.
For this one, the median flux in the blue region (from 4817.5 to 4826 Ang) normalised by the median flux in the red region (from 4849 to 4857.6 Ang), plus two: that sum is 3.01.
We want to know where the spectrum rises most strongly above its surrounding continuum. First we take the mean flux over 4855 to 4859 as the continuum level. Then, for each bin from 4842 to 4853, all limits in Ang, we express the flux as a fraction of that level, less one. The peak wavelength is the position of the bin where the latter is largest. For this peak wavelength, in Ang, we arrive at 4850.31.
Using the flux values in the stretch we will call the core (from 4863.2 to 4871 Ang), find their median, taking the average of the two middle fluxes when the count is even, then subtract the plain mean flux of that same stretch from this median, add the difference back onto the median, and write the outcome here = 11.4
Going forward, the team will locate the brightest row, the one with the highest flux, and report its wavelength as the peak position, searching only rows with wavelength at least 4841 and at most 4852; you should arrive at 4850.31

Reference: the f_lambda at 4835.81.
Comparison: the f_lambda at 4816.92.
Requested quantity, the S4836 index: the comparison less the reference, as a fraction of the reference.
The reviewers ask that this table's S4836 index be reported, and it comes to 0.156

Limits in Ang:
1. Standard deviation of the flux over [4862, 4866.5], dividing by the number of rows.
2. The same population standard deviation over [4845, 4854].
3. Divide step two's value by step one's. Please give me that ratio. 5.2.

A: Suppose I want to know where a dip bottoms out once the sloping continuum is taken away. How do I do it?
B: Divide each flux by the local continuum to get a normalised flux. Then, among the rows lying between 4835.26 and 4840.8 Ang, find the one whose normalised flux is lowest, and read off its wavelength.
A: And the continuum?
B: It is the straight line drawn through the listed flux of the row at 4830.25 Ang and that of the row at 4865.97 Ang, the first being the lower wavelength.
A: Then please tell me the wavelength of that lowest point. 4839.15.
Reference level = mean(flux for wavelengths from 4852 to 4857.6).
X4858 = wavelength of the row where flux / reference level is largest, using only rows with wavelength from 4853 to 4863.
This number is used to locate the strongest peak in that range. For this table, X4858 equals 4855.90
